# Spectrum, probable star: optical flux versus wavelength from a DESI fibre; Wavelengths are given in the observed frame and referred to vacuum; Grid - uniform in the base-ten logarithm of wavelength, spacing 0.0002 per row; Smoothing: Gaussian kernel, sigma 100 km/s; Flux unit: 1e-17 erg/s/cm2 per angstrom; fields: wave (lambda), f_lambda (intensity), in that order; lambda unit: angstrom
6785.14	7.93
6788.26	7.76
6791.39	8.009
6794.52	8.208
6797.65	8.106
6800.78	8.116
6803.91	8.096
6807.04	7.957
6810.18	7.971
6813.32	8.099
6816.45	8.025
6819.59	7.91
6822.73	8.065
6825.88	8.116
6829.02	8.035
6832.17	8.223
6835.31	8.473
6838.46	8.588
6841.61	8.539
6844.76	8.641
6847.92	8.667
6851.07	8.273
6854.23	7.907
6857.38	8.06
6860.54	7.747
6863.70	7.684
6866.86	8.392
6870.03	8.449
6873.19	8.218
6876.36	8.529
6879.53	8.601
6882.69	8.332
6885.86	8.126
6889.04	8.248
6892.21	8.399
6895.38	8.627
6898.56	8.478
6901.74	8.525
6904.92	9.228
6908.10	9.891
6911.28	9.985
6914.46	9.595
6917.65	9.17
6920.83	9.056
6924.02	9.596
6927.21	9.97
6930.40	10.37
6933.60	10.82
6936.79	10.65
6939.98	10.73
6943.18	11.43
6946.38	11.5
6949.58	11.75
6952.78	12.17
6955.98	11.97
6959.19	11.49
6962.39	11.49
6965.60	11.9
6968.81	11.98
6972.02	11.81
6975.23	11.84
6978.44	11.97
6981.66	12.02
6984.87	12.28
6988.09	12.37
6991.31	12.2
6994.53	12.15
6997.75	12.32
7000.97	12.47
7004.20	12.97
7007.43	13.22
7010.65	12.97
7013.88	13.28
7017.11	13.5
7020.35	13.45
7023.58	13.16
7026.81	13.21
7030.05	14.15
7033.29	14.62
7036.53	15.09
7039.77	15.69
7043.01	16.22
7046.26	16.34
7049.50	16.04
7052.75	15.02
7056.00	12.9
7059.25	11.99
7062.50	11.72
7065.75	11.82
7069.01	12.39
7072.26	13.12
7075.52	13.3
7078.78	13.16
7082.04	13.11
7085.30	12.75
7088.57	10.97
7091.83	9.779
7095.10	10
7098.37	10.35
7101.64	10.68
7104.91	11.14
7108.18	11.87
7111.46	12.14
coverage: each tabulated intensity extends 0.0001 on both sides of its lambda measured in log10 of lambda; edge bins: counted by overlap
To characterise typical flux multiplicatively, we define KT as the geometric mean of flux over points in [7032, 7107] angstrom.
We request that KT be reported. 12.8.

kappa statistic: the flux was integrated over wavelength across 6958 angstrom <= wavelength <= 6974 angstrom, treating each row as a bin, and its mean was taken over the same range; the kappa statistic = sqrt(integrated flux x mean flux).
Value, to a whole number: 47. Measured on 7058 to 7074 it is 49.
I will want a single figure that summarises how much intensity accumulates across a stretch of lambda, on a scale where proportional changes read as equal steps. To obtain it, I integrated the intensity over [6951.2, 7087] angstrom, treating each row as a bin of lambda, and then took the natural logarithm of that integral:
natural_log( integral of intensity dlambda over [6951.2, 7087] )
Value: 7.5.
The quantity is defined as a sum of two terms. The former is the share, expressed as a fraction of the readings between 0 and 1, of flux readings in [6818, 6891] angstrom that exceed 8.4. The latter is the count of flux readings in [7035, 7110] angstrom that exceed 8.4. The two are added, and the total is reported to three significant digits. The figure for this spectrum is 23.3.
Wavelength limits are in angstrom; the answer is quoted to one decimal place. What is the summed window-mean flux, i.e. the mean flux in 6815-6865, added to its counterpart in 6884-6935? 17.4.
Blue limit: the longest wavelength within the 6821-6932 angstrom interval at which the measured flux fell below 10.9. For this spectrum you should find 6930.40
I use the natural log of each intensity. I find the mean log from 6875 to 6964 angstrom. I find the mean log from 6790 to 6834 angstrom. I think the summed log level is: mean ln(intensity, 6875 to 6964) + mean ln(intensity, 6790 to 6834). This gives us 4.37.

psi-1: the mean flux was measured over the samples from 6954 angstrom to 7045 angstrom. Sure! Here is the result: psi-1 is 12.9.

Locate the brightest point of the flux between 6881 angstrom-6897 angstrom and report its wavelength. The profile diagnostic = 6895.38 angstrom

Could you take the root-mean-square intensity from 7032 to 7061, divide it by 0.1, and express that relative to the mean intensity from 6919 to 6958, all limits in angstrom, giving 14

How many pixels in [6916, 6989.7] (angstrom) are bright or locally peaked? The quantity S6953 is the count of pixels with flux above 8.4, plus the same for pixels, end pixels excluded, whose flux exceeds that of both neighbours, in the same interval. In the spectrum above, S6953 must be 26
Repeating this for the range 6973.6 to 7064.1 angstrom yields 32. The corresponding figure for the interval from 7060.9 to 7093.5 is 11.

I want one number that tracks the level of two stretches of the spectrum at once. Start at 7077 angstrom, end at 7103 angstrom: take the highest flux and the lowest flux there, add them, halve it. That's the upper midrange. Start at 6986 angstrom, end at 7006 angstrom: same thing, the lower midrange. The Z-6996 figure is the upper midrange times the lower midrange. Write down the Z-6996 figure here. 144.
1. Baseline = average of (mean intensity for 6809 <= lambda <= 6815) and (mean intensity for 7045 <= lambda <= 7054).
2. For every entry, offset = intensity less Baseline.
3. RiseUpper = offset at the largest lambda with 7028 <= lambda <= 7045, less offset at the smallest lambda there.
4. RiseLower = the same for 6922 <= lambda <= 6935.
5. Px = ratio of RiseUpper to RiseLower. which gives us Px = 1.7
